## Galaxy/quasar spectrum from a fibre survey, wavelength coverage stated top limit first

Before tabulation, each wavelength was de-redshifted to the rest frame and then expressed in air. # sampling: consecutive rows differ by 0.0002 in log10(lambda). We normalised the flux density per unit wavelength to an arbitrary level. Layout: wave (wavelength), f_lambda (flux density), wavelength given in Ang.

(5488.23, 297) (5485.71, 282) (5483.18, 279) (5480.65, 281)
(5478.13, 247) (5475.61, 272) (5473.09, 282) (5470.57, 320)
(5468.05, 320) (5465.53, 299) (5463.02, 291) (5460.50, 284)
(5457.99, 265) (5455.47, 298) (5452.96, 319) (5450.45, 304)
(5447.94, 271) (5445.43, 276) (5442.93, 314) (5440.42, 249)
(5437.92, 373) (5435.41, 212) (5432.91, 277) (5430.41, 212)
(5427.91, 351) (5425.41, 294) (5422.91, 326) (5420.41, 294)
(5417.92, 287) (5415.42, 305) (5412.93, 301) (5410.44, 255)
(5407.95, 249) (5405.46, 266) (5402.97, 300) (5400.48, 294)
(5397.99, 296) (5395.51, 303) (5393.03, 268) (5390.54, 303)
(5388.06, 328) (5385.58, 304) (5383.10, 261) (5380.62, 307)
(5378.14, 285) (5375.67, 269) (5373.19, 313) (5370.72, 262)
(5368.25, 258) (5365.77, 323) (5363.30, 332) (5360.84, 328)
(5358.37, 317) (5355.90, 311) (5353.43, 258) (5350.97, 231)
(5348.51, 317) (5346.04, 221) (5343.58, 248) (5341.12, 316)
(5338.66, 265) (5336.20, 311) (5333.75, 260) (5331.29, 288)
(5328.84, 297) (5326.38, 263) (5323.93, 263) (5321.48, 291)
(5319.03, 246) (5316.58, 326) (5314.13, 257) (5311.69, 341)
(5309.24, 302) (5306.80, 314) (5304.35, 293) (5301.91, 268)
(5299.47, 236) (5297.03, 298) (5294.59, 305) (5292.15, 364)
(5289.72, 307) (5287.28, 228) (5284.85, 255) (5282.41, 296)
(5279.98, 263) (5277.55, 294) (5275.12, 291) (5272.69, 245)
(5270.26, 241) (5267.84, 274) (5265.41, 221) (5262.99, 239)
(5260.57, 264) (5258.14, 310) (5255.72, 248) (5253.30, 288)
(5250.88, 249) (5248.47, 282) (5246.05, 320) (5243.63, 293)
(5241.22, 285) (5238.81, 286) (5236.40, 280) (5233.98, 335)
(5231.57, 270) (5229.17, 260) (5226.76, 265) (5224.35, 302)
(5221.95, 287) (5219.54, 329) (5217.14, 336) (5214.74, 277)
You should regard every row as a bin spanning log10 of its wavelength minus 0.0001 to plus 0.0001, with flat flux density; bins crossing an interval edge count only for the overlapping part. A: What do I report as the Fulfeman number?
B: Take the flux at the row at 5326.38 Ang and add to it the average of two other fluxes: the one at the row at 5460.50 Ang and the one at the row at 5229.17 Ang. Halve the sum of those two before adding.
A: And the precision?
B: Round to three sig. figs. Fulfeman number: 535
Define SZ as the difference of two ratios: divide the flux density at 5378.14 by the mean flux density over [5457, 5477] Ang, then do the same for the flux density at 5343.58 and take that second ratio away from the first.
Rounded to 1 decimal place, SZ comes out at 0.1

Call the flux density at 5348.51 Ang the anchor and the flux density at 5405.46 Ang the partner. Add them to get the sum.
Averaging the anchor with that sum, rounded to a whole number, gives 450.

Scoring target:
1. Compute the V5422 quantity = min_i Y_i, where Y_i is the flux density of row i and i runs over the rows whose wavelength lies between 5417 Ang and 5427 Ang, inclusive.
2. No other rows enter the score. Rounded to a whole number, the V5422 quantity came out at 287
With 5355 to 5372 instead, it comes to 258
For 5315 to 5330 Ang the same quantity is 246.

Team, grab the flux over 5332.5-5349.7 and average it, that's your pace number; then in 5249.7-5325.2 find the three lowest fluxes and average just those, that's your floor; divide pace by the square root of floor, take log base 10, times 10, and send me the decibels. 12.6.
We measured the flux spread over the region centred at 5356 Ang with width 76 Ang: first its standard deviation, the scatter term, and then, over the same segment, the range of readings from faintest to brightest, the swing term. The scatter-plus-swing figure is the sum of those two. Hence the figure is 142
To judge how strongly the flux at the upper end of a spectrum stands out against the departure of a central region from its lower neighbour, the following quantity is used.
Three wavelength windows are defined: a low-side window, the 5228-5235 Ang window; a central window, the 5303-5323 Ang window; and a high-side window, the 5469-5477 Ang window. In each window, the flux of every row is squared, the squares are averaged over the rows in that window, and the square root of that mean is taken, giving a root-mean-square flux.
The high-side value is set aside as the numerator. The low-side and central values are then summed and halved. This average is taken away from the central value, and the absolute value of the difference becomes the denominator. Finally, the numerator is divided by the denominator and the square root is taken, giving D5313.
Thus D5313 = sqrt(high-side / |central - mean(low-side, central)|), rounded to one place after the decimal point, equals 8.8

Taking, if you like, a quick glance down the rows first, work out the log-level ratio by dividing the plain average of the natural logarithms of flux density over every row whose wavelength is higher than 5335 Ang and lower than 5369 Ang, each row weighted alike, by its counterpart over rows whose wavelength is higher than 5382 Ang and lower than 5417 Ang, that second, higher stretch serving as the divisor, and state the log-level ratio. 1.00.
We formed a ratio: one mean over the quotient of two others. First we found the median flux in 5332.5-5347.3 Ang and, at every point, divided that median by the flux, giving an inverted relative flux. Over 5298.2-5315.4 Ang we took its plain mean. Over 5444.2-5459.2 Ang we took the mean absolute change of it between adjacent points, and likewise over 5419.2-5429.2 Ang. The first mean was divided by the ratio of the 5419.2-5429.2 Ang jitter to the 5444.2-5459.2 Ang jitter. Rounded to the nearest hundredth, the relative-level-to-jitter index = 0.57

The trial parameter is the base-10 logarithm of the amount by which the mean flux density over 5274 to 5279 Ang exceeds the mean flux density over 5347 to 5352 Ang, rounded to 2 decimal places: 1.27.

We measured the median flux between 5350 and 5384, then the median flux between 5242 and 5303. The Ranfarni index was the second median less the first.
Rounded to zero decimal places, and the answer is -22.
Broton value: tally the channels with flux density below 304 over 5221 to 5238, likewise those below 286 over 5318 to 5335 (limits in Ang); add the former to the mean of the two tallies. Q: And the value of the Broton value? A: 11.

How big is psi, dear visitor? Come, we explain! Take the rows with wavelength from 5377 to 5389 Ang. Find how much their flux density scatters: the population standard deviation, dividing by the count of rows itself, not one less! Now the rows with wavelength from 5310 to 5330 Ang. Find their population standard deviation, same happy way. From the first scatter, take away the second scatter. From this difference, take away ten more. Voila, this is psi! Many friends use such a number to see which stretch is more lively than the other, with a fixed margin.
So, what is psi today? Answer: -20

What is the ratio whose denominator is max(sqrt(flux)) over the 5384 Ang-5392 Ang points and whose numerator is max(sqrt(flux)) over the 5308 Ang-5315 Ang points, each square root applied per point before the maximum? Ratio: 1.02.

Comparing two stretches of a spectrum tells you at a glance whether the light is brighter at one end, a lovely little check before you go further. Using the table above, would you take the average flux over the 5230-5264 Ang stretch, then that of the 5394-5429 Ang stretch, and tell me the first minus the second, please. -12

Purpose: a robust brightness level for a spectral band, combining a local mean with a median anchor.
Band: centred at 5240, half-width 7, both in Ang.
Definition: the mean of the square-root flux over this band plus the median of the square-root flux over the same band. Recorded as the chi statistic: 34.3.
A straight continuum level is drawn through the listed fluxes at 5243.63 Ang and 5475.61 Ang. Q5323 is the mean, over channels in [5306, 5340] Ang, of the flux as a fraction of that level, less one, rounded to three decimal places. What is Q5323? 0.005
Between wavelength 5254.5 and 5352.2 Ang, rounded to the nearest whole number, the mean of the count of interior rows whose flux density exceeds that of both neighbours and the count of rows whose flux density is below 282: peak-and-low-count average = 17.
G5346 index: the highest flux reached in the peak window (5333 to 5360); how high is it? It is 317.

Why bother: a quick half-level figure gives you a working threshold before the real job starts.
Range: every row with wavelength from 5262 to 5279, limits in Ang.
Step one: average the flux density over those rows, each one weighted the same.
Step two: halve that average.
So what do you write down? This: 129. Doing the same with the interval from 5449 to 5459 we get 148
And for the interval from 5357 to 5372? 152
